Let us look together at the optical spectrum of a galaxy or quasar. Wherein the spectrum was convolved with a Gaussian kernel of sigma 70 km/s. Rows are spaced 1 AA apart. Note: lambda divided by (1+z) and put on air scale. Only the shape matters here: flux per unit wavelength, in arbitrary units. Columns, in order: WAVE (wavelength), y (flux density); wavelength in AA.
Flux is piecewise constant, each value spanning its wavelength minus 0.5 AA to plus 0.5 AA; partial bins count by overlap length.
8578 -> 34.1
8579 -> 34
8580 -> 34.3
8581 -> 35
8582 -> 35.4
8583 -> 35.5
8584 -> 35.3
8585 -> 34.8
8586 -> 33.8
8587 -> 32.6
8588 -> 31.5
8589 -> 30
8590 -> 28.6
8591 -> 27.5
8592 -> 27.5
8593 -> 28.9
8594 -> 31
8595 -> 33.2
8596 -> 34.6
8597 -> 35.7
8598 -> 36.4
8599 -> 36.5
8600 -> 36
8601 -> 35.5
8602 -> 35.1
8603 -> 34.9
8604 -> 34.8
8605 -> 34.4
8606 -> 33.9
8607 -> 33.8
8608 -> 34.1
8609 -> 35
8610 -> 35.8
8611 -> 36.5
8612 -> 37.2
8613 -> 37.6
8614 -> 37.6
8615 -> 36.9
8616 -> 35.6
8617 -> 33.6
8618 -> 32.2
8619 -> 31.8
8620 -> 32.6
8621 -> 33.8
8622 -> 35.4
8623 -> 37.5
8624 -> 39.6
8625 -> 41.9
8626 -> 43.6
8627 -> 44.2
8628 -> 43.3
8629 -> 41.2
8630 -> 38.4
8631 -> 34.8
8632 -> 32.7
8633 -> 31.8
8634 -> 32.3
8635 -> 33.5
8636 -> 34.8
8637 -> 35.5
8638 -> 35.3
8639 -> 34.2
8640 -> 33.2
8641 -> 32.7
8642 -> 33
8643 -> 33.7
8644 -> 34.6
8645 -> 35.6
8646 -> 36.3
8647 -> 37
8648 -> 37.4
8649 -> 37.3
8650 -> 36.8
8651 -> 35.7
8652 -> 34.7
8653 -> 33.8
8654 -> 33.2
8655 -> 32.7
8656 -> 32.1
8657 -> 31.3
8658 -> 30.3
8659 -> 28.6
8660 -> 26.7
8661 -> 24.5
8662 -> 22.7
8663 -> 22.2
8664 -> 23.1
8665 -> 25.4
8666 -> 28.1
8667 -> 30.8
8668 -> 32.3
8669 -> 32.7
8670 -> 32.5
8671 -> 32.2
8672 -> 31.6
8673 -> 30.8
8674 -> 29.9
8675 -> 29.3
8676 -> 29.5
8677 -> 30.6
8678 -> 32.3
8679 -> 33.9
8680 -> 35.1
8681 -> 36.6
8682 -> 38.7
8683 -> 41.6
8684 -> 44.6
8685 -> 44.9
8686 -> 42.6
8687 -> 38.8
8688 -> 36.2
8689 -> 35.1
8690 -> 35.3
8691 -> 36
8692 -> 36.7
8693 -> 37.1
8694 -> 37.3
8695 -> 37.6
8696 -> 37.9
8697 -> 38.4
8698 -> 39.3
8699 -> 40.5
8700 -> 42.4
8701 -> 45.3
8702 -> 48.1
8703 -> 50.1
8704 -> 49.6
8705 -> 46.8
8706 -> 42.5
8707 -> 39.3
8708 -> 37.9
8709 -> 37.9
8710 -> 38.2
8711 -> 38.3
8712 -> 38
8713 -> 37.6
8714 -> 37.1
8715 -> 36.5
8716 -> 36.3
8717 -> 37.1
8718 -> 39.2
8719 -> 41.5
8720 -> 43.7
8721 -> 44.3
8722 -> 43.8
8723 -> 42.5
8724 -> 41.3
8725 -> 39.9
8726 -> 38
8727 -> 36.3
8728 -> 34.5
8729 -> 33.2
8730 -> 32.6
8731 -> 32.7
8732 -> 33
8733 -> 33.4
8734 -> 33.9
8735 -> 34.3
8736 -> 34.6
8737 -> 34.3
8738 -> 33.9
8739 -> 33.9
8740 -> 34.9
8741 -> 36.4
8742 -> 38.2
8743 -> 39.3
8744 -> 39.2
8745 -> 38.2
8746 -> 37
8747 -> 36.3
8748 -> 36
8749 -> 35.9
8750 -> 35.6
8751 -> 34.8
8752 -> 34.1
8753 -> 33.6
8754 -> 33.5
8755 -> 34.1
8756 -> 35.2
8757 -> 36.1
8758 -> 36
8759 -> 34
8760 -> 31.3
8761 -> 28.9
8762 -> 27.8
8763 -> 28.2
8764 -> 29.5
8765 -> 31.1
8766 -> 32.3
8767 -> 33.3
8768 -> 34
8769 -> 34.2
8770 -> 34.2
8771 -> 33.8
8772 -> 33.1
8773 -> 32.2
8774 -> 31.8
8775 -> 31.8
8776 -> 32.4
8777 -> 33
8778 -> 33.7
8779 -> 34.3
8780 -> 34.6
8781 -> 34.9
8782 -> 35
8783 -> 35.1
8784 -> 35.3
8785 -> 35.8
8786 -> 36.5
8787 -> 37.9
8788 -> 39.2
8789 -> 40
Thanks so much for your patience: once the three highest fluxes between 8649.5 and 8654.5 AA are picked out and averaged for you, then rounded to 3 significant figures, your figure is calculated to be 35.7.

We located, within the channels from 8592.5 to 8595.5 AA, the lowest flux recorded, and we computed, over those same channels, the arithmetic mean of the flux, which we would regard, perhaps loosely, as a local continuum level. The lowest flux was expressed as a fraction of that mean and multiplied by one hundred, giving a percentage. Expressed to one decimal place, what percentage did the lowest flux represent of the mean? 93.1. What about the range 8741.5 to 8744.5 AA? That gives 98.2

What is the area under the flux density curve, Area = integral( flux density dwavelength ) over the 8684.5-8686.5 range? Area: 87.5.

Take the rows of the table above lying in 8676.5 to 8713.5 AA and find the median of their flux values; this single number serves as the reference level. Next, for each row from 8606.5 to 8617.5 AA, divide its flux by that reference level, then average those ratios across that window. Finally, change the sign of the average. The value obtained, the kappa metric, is -0.94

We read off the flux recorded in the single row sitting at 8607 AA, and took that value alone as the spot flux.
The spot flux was 33.8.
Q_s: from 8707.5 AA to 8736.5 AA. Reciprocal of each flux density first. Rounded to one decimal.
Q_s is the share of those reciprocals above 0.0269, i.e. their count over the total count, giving 0.5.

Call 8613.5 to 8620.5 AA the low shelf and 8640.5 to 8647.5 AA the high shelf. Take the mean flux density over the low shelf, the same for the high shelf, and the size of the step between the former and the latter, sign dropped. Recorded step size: 0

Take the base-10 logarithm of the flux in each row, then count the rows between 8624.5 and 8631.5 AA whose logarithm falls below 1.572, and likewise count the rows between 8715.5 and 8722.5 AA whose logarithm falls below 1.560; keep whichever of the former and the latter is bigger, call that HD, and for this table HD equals 1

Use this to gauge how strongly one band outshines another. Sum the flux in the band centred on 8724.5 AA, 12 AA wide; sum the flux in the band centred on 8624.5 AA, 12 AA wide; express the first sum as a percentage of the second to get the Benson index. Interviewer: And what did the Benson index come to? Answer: 102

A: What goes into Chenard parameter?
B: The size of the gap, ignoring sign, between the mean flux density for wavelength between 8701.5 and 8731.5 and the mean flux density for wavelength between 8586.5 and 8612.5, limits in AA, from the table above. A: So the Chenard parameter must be 6.3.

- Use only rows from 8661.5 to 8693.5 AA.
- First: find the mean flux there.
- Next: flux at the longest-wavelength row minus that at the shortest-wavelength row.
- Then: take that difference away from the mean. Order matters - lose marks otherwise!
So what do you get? 19.0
